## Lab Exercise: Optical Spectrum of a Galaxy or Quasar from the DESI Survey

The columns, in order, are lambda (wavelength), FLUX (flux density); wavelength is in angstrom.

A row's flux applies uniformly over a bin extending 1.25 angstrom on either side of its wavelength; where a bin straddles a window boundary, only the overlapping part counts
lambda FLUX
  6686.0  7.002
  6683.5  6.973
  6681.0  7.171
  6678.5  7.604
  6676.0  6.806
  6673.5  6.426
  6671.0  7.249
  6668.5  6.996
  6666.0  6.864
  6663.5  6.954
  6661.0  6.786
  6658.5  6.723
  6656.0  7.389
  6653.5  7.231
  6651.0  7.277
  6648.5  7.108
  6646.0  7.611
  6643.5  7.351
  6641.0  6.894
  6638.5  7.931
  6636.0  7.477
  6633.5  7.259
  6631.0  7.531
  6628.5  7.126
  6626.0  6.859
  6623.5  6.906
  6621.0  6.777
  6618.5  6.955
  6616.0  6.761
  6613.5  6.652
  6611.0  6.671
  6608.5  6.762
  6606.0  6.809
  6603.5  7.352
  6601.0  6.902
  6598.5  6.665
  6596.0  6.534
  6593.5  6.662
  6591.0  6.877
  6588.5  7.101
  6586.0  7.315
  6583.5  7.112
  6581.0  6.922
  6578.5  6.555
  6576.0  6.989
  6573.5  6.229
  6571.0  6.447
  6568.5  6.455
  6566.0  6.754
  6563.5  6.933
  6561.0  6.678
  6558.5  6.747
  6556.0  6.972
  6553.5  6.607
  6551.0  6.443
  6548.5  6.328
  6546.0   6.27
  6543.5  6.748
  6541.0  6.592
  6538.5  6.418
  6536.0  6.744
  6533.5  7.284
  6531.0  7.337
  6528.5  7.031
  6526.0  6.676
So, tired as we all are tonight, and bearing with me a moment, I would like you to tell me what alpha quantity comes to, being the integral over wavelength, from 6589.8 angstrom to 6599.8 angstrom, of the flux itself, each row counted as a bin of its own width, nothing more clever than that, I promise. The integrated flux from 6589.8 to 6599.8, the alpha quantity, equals 66.8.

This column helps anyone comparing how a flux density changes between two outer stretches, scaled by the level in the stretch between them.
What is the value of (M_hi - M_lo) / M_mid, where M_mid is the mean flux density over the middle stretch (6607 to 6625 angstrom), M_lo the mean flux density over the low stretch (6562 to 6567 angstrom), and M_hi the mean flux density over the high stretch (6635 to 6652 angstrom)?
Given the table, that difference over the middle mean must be 0.079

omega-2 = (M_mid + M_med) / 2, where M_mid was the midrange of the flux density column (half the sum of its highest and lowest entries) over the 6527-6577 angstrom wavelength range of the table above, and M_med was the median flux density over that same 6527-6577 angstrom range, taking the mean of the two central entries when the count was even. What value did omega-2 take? 6.75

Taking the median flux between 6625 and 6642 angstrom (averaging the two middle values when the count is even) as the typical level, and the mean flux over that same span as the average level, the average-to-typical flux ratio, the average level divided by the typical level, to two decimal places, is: 1.01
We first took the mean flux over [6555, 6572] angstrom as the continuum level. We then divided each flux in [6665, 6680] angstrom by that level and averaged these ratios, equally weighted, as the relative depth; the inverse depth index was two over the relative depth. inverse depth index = 1.92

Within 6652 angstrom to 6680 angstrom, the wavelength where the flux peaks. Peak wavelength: 6678.5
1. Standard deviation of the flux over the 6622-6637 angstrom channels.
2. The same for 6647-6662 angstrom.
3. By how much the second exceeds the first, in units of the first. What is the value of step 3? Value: -0.03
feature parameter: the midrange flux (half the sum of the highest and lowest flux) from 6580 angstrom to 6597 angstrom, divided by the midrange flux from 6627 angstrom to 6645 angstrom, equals 0.934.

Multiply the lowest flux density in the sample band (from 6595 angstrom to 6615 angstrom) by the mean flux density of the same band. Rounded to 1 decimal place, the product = 44.4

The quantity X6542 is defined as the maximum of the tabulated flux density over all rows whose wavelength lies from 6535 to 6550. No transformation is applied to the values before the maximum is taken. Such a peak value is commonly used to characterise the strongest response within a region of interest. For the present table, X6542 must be 6.748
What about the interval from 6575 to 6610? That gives 7.352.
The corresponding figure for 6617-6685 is 7.931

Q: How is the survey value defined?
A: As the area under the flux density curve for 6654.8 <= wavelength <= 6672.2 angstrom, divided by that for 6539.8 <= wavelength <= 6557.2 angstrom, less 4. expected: -2.93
